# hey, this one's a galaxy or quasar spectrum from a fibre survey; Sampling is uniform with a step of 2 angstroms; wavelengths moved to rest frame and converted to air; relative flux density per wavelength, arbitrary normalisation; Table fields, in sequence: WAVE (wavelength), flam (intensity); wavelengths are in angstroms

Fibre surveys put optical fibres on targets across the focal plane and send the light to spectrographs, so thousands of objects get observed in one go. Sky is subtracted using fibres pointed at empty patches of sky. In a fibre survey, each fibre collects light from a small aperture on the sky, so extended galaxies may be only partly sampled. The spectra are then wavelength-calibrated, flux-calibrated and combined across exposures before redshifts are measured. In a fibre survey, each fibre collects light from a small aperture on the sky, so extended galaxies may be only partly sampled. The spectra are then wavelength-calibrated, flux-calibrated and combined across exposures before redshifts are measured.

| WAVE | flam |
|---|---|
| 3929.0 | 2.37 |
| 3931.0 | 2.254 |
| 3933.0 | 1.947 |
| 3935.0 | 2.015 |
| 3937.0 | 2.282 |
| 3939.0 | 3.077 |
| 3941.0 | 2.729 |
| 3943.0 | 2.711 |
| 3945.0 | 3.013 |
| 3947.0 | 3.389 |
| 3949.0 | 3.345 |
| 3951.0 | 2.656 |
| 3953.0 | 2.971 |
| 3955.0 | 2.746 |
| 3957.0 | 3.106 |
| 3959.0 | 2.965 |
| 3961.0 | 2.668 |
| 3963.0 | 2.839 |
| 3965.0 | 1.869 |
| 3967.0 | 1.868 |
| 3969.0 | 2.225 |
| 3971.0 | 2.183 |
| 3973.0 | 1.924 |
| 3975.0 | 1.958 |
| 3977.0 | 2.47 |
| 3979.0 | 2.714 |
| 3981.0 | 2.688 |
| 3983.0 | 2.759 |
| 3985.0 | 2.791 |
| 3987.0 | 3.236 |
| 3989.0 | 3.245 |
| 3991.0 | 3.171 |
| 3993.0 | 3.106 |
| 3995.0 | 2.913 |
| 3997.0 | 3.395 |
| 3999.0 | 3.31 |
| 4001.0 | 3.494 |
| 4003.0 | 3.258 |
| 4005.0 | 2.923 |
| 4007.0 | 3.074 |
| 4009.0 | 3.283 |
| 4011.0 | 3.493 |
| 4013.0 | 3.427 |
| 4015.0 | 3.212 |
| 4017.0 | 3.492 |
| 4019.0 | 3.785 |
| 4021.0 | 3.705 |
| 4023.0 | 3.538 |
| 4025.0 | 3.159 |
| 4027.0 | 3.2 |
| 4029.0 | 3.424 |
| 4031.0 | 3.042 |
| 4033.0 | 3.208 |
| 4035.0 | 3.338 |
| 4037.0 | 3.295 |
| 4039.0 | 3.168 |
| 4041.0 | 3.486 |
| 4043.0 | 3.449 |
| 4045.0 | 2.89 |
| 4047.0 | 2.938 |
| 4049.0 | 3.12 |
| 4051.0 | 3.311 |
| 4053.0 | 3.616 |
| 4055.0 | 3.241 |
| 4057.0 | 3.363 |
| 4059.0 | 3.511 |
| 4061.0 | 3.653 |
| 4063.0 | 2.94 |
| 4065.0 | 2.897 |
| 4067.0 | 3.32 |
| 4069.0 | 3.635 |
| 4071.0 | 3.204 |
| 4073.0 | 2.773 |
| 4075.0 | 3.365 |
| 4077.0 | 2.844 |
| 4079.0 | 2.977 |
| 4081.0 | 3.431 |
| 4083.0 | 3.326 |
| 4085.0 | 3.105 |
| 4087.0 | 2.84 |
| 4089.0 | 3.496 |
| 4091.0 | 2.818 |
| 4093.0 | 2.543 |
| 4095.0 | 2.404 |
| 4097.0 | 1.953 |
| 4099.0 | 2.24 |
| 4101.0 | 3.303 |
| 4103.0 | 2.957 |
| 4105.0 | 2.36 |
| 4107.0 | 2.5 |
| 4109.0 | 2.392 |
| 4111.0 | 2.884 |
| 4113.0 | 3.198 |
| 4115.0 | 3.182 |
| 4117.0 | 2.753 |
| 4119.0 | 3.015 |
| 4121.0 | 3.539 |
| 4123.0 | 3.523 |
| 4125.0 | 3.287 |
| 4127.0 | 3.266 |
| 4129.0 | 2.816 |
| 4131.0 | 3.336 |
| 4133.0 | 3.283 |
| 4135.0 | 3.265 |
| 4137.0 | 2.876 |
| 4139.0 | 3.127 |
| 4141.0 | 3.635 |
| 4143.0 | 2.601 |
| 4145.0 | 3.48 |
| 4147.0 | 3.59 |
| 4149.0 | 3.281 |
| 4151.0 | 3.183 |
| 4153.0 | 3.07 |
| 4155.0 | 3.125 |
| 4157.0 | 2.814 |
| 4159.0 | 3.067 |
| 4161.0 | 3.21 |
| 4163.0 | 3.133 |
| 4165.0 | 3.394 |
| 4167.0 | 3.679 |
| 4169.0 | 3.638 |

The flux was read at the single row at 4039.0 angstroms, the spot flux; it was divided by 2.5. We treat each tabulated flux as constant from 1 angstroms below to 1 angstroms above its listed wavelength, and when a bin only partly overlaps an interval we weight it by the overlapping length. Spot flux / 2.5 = 1.27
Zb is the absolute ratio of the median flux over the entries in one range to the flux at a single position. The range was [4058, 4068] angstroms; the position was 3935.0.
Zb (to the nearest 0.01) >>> 1.65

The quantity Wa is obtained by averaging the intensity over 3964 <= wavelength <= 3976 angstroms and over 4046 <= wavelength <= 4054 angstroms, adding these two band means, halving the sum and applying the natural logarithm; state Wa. 0.97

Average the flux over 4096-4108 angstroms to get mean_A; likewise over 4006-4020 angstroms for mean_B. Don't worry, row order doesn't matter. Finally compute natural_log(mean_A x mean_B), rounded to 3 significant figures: 2.16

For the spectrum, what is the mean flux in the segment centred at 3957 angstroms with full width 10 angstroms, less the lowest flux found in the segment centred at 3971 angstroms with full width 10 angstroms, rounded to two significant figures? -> 1.0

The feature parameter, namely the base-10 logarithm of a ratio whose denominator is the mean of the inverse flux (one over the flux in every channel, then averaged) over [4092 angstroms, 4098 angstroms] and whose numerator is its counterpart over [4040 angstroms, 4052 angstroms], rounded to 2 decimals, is -0.15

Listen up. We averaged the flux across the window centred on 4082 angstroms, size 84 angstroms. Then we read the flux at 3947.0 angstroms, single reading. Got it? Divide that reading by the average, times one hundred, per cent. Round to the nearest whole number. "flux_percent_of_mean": 111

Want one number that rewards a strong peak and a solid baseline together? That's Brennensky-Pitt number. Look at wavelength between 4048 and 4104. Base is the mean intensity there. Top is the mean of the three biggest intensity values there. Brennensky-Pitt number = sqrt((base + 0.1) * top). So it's 3.40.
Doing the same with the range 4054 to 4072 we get 3.50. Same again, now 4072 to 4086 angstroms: 3.29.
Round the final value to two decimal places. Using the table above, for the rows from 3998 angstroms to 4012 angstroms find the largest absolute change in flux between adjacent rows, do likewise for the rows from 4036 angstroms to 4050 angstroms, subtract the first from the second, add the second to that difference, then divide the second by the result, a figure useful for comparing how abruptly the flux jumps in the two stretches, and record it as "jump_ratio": 0.71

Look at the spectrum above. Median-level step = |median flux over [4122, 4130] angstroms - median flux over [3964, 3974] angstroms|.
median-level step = 1.35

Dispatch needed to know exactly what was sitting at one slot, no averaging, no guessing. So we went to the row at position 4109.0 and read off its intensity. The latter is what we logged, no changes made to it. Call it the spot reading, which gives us 2.392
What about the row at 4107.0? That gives 2.5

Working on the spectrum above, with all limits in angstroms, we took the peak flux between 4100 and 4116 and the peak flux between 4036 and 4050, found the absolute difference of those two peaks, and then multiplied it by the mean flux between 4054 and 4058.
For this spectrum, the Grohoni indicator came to 0.60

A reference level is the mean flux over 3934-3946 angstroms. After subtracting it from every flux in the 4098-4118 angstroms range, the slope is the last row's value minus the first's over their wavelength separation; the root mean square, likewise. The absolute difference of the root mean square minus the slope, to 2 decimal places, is 0.36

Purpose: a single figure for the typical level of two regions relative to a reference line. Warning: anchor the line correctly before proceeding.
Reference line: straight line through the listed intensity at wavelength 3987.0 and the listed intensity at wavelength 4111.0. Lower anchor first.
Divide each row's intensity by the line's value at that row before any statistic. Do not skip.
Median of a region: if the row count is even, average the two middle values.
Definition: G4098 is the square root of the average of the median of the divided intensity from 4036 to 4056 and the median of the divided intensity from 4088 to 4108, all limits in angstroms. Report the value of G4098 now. 0.98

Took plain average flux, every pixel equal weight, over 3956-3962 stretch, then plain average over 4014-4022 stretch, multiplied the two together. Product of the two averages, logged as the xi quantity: 10.3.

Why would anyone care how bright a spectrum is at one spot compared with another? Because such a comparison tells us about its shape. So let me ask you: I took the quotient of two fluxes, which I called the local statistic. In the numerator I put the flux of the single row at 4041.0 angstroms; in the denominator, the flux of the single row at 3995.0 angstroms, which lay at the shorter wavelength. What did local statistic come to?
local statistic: 1.20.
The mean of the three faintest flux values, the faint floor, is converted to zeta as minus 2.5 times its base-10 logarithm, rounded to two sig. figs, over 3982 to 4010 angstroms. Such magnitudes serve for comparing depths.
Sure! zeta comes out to -1.1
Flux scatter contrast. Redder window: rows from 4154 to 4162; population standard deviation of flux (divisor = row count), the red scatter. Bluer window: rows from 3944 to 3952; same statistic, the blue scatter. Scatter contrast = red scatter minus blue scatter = -0.15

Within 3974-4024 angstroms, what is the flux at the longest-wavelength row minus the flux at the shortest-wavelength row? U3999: 1.58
